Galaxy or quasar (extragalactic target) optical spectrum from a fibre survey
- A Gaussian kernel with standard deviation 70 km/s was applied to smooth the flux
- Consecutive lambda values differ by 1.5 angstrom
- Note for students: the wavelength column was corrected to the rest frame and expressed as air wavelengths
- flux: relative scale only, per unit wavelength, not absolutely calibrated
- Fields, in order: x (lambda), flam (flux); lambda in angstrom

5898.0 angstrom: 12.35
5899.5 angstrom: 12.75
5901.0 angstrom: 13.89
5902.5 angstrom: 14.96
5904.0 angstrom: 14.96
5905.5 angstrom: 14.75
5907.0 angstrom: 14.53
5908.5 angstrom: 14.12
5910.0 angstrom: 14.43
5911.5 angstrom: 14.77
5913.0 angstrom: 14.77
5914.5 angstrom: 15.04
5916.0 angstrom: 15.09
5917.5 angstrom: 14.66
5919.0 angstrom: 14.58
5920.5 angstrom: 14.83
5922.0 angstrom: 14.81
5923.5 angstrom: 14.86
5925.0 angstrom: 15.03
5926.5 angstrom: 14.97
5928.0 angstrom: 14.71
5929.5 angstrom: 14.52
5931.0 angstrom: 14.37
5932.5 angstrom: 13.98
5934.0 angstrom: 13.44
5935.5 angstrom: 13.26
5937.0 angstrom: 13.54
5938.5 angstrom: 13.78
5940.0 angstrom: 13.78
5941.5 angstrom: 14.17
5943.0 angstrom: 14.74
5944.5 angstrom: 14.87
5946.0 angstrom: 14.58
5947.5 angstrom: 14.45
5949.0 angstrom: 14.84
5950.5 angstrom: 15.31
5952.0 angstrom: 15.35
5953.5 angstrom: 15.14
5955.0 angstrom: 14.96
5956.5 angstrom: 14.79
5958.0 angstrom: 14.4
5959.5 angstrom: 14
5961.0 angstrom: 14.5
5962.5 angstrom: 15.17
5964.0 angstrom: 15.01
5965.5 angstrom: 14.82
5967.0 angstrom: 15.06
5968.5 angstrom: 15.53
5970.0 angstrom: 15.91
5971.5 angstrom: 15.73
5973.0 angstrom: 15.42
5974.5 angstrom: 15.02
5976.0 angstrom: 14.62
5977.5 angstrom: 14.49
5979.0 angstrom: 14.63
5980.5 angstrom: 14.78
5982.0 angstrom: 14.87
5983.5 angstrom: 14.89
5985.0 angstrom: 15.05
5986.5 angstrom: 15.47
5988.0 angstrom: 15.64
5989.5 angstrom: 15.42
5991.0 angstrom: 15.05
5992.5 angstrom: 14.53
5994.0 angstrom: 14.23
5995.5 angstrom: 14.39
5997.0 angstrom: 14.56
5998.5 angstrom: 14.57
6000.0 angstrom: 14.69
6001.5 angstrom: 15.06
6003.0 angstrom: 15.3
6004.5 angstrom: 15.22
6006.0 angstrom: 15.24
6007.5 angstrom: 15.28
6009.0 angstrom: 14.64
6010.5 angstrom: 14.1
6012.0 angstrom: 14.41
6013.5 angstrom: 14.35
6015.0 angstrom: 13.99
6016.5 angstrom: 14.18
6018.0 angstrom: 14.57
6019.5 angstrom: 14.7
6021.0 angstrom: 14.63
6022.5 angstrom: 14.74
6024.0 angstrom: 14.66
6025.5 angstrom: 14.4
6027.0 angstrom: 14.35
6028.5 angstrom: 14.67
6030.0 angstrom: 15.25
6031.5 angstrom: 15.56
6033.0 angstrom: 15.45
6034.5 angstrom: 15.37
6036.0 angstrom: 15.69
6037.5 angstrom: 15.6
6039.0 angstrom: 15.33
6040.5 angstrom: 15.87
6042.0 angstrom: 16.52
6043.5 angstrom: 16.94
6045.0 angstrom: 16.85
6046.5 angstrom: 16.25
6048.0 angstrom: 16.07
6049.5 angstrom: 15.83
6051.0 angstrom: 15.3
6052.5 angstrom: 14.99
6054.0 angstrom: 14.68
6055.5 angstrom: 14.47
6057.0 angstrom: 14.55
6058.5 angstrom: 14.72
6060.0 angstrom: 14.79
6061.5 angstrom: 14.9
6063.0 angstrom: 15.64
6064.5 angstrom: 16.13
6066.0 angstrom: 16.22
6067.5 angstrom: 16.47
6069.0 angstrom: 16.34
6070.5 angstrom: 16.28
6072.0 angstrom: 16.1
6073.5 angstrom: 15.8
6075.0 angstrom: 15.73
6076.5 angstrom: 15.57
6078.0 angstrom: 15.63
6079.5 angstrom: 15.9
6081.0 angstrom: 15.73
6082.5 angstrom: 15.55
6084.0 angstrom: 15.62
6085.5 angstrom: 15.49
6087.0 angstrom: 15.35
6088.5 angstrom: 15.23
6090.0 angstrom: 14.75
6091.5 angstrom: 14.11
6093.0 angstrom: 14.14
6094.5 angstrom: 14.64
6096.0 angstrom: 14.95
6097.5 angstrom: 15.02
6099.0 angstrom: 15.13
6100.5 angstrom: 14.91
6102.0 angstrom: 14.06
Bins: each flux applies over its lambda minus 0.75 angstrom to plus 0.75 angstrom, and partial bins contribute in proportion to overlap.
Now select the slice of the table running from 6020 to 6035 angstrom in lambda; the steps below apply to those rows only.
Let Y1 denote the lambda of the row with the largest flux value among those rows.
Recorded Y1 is 6031.5 angstrom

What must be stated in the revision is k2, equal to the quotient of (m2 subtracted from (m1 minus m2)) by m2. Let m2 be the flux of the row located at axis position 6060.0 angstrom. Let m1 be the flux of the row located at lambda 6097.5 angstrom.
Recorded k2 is -0.98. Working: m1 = 15.02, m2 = 14.79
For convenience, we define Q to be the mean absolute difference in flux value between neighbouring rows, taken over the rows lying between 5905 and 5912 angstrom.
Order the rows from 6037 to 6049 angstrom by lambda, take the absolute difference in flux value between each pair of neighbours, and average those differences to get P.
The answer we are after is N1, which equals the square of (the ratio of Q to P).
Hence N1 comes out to 0.7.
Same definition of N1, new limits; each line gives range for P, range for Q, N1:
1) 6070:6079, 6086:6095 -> 5.3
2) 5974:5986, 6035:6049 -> 5.2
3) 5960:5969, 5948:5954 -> 0.5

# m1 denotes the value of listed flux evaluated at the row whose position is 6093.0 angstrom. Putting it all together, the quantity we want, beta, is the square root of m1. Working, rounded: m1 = 14.14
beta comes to 3.76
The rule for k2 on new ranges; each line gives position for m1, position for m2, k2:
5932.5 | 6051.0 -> -1.09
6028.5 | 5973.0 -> -1.05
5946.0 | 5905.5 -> -1.01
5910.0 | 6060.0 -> -1.02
